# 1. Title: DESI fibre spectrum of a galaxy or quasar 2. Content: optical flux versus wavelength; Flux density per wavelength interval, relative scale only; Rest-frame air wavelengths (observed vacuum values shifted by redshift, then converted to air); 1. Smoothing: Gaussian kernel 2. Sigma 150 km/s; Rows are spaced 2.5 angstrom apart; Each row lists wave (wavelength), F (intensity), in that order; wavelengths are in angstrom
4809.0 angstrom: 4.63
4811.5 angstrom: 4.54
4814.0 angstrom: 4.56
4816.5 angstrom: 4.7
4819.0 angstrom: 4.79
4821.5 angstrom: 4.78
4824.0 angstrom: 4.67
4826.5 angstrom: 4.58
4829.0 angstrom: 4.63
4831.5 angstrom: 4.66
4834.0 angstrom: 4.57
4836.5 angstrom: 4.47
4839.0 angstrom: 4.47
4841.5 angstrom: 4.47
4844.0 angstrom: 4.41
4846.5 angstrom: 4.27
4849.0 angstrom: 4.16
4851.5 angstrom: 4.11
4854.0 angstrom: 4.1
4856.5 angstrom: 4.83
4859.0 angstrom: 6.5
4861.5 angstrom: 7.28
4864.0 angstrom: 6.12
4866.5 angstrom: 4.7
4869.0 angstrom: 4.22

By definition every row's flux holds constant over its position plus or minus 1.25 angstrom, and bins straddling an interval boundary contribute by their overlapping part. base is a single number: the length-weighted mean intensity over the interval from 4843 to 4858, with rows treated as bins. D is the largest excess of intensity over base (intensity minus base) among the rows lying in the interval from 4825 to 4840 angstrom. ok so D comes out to 0.31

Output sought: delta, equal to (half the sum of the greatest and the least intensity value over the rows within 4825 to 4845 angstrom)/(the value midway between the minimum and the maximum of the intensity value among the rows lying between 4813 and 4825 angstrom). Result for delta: 0.97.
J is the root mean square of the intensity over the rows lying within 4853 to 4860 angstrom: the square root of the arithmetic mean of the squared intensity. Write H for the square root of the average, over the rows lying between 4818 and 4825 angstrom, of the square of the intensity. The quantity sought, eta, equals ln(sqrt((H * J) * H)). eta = 2.39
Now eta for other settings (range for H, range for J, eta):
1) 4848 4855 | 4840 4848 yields 2.16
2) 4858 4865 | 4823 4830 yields 2.66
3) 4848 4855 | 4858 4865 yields 2.36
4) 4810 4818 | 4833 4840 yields 2.28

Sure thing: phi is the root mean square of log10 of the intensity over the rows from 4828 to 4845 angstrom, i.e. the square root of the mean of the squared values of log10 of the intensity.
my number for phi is 0.66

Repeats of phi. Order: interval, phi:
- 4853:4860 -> 0.71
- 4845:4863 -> 0.70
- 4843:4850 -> 0.63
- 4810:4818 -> 0.66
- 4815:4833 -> 0.67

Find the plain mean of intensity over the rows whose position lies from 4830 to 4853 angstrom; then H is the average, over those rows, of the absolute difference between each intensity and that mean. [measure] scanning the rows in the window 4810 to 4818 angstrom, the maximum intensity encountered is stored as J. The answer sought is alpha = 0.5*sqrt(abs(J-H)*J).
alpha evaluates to 2.31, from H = 0.15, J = 4.7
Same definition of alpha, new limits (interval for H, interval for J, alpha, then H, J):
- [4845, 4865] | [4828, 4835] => 2.04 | 1.10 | 4.66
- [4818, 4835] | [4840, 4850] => 2.22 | 0.07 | 4.47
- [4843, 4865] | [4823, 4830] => 2.06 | 1.03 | 4.67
